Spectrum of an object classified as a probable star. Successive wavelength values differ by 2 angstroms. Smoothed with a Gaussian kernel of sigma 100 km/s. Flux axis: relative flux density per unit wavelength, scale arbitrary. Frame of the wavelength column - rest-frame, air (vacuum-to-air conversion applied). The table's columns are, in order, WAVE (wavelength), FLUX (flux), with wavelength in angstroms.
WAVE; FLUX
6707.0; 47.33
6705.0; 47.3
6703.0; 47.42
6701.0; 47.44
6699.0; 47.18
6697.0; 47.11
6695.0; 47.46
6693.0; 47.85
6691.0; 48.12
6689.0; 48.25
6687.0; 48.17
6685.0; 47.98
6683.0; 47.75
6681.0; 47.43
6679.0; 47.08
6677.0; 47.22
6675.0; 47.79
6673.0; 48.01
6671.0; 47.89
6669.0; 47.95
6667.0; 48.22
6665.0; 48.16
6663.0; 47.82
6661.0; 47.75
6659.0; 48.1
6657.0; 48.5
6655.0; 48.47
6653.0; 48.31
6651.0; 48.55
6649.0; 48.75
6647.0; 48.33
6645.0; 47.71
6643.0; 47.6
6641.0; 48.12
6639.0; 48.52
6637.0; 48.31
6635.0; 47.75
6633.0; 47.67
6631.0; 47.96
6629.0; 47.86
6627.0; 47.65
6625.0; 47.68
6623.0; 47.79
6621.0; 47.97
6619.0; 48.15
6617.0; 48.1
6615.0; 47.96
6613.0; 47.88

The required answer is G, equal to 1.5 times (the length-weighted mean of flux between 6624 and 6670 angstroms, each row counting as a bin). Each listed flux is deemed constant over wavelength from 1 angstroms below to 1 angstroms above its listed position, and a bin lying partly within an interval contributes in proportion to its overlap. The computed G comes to 72.1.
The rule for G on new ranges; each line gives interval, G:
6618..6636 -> 71.7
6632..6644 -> 72.0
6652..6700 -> 71.8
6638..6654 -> 72.4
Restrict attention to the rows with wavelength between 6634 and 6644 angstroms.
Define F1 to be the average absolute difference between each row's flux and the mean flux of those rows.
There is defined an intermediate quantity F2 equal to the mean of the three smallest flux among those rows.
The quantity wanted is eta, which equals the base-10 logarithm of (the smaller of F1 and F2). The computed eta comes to -0.51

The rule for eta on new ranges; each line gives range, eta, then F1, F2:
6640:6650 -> -0.45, 0.36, 47.8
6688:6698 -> -0.42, 0.38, 47.5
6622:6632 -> -1.01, 0.10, 47.7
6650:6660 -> -0.84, 0.14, 48.3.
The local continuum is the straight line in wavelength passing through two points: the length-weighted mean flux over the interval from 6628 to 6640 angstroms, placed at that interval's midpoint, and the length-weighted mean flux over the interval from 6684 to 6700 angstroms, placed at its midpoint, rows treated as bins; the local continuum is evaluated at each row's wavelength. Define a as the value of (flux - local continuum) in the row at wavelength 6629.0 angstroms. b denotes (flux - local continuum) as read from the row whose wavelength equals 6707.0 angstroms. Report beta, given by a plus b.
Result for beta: -0.5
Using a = -0.2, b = -0.37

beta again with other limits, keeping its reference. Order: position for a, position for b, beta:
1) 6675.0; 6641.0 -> 0.1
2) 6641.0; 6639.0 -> 0.7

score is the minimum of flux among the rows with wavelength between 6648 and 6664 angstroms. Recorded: 47.75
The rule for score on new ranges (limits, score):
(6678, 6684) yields 47.08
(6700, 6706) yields 47.3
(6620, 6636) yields 47.65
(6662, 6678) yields 47.22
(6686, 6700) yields 47.11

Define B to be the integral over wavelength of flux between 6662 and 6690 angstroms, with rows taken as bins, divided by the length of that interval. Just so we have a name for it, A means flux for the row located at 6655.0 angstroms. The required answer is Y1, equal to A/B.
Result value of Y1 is 1.01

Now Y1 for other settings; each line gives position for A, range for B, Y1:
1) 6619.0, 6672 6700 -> 1.01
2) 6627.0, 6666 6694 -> 1.00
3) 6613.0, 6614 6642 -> 1.00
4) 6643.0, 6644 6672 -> 0.99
